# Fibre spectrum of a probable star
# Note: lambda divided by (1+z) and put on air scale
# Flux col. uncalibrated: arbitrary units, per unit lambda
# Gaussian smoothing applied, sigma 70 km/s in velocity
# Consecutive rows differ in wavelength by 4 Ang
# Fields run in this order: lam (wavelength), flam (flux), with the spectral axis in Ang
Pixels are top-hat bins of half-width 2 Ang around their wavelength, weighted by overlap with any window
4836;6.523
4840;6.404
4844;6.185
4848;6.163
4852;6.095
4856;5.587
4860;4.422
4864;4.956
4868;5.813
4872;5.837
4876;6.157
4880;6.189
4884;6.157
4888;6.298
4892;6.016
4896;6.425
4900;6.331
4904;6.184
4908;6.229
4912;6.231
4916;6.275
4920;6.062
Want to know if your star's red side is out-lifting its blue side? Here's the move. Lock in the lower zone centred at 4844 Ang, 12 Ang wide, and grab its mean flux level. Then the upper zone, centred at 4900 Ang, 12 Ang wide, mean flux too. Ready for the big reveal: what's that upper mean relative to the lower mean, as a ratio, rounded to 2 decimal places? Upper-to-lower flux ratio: 1.01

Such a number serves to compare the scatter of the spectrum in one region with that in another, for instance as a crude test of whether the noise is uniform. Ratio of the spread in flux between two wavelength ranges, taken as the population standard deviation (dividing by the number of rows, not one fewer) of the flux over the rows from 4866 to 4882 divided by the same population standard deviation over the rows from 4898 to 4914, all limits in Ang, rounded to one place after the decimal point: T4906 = 3.2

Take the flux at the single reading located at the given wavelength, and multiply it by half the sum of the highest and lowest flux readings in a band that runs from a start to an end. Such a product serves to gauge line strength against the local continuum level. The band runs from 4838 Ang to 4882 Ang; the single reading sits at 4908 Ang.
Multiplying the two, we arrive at 33.7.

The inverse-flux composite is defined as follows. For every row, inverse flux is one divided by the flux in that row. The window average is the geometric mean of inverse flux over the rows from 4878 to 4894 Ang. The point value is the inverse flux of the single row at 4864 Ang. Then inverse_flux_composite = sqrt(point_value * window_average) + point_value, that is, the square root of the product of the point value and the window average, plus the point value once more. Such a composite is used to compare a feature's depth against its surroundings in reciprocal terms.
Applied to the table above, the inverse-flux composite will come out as 0.383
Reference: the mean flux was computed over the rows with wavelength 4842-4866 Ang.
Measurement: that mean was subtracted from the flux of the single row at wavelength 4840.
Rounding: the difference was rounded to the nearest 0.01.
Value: 0.84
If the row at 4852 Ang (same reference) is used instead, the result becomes 0.53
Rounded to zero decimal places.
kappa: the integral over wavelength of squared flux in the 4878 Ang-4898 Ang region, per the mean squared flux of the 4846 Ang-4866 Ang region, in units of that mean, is 26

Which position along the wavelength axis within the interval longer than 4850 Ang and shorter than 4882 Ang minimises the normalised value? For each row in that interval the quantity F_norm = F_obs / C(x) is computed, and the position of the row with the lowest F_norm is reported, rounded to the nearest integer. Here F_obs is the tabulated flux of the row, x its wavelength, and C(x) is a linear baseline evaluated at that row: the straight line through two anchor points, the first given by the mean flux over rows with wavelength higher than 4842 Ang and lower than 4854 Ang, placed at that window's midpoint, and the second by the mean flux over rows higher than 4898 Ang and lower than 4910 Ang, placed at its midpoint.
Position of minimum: 4860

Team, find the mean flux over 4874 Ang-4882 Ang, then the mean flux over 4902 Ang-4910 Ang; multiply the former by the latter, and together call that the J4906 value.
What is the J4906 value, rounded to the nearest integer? 38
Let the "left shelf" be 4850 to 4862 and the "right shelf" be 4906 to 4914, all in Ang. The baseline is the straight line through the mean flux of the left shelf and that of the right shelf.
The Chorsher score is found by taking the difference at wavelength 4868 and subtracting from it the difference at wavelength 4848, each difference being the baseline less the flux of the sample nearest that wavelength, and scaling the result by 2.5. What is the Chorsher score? 1.7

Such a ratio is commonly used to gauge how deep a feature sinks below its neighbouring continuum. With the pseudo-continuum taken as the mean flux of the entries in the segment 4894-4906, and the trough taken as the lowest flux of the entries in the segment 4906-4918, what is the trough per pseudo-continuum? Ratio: 0.99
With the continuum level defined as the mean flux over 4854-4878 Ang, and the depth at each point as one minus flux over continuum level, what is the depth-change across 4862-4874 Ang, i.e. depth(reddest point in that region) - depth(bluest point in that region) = -0.16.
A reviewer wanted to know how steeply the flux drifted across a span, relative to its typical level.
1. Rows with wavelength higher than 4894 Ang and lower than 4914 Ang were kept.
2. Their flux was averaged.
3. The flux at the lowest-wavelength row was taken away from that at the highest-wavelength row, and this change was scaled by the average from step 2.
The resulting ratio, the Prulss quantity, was -0.03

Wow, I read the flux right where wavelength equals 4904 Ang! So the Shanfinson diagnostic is 6.184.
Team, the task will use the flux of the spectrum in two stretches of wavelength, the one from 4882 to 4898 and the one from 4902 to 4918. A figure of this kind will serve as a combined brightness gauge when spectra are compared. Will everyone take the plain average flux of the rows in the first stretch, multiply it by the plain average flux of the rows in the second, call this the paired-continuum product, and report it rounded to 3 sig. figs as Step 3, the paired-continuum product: 38.8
